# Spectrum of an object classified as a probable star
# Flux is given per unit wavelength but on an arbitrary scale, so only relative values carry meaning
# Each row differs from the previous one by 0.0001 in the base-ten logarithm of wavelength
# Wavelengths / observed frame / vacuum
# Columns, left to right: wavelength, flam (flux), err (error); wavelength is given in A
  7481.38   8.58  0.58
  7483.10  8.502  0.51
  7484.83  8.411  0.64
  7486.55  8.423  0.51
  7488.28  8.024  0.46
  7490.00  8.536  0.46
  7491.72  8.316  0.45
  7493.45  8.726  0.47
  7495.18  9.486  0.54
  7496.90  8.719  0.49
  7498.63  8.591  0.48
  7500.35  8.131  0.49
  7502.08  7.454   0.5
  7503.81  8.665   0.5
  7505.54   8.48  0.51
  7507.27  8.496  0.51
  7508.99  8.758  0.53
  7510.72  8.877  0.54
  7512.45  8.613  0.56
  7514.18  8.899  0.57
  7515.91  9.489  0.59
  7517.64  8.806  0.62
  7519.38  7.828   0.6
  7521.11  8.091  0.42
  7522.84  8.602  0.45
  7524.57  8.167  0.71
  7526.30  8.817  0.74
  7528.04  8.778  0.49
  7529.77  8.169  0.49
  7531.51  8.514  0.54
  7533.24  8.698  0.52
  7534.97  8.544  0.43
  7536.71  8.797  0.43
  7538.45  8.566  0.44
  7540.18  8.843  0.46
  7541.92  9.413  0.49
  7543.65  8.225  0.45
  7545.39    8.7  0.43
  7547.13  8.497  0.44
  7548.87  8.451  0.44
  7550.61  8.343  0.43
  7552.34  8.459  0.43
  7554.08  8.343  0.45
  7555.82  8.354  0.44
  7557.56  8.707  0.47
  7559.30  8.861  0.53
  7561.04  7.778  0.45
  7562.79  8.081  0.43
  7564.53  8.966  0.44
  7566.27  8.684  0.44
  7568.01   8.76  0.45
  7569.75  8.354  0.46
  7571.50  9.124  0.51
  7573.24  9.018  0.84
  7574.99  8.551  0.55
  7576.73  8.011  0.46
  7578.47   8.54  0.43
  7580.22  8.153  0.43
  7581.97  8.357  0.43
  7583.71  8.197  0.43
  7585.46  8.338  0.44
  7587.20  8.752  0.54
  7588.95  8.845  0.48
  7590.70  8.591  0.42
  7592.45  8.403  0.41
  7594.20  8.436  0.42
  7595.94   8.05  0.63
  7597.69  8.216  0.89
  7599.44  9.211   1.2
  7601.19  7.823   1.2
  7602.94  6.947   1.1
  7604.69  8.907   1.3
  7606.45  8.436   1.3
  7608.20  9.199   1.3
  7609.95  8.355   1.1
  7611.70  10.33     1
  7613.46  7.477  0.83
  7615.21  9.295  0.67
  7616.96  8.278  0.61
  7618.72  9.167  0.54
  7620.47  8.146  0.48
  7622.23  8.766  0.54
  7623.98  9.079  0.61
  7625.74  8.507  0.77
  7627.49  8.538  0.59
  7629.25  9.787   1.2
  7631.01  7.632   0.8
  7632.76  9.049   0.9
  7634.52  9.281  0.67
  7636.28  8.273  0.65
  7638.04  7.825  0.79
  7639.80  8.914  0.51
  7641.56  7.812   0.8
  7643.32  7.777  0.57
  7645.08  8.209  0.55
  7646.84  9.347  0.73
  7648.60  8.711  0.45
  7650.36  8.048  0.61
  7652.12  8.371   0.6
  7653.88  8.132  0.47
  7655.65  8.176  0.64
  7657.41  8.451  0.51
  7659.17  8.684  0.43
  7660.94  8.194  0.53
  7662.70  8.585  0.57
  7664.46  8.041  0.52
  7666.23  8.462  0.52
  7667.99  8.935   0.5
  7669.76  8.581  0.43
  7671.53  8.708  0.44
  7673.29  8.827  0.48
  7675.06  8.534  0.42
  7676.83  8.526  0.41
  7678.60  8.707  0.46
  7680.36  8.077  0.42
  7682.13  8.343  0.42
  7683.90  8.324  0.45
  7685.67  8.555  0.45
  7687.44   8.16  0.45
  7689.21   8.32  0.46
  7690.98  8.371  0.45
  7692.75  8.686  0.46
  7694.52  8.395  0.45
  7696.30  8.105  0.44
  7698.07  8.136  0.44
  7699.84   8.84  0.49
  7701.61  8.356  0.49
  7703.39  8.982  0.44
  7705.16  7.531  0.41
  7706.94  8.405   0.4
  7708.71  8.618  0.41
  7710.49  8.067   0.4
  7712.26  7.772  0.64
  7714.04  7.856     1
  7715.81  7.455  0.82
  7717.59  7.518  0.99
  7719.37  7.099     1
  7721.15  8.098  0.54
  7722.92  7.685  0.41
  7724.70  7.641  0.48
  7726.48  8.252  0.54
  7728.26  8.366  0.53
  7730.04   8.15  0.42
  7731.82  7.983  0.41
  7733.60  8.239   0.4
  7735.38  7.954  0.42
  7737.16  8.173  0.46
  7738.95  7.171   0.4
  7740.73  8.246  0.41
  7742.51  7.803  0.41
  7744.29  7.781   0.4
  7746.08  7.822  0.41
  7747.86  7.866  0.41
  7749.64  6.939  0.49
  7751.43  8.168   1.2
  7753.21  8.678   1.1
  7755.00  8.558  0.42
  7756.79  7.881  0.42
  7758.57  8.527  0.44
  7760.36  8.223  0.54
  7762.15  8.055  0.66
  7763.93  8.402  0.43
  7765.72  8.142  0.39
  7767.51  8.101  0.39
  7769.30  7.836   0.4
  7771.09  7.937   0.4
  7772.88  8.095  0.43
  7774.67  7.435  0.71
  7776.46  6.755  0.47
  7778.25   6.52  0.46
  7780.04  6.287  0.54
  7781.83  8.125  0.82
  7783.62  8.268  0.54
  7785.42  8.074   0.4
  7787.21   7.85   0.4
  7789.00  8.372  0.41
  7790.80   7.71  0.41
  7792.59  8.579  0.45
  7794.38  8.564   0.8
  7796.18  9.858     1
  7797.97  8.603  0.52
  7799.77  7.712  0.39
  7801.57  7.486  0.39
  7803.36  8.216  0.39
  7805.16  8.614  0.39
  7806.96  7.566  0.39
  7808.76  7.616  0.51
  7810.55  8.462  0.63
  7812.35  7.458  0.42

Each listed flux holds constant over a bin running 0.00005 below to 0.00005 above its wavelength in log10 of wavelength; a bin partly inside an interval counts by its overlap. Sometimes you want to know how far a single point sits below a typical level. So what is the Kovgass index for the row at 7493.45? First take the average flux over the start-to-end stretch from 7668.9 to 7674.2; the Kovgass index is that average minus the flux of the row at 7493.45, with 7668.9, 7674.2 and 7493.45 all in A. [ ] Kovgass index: 0.0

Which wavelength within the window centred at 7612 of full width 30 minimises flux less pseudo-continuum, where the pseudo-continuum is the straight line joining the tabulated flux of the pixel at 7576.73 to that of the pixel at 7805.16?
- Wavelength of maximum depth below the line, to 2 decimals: 7602.94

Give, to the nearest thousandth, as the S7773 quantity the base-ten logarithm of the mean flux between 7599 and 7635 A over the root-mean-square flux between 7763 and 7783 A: 0.055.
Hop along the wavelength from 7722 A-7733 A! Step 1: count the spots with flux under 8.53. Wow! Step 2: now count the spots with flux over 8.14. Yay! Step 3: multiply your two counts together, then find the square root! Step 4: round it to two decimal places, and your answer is 4.24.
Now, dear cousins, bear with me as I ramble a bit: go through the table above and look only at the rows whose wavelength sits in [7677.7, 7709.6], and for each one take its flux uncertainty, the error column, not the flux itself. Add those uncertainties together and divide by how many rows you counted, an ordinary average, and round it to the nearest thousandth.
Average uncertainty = 0.444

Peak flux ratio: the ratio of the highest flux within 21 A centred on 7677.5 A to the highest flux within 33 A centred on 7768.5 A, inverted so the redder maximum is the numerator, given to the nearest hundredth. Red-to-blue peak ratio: 0.97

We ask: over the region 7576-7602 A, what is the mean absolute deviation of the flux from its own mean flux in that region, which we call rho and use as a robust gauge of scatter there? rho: 0.27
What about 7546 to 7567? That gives 0.24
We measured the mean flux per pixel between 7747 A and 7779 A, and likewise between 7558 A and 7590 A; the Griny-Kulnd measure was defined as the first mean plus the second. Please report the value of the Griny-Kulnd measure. 16.4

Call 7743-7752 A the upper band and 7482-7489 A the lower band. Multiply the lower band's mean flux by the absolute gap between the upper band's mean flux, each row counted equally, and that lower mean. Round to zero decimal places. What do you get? 5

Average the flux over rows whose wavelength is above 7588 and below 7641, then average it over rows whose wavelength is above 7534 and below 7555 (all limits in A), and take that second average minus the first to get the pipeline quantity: 0.0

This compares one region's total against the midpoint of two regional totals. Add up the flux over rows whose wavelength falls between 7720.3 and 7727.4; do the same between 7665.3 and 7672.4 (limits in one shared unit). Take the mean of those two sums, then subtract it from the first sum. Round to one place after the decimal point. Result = -1.5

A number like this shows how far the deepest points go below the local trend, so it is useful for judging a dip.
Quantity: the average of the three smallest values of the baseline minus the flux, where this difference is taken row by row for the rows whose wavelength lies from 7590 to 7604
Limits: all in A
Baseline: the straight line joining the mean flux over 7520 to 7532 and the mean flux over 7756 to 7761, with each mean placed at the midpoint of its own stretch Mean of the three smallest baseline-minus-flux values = -0.4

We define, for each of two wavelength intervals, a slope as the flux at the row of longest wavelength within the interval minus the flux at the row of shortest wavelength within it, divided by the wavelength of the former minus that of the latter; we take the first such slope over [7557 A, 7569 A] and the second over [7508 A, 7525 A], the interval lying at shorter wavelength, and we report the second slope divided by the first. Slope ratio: -7.5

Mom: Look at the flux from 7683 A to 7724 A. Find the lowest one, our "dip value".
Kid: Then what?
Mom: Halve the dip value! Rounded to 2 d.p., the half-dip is 3.55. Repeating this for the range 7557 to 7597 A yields 3.89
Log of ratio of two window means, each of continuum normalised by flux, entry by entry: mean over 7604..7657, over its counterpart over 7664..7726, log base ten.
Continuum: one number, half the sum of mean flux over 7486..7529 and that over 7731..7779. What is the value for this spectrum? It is -0.017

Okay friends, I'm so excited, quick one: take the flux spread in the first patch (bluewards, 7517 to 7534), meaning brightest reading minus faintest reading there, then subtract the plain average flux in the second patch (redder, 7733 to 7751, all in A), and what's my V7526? -6.81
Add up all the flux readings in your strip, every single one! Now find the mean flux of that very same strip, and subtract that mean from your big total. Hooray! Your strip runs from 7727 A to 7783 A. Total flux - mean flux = 236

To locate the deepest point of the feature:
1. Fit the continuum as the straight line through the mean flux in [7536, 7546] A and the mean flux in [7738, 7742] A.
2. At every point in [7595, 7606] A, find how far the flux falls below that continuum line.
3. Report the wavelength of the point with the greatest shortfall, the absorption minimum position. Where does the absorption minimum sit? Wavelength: 7602.94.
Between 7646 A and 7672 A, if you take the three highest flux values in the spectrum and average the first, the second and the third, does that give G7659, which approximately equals 9.00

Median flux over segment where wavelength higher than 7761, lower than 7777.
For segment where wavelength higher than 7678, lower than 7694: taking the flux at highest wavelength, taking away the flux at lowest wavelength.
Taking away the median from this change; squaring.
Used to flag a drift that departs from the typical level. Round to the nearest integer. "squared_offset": 65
